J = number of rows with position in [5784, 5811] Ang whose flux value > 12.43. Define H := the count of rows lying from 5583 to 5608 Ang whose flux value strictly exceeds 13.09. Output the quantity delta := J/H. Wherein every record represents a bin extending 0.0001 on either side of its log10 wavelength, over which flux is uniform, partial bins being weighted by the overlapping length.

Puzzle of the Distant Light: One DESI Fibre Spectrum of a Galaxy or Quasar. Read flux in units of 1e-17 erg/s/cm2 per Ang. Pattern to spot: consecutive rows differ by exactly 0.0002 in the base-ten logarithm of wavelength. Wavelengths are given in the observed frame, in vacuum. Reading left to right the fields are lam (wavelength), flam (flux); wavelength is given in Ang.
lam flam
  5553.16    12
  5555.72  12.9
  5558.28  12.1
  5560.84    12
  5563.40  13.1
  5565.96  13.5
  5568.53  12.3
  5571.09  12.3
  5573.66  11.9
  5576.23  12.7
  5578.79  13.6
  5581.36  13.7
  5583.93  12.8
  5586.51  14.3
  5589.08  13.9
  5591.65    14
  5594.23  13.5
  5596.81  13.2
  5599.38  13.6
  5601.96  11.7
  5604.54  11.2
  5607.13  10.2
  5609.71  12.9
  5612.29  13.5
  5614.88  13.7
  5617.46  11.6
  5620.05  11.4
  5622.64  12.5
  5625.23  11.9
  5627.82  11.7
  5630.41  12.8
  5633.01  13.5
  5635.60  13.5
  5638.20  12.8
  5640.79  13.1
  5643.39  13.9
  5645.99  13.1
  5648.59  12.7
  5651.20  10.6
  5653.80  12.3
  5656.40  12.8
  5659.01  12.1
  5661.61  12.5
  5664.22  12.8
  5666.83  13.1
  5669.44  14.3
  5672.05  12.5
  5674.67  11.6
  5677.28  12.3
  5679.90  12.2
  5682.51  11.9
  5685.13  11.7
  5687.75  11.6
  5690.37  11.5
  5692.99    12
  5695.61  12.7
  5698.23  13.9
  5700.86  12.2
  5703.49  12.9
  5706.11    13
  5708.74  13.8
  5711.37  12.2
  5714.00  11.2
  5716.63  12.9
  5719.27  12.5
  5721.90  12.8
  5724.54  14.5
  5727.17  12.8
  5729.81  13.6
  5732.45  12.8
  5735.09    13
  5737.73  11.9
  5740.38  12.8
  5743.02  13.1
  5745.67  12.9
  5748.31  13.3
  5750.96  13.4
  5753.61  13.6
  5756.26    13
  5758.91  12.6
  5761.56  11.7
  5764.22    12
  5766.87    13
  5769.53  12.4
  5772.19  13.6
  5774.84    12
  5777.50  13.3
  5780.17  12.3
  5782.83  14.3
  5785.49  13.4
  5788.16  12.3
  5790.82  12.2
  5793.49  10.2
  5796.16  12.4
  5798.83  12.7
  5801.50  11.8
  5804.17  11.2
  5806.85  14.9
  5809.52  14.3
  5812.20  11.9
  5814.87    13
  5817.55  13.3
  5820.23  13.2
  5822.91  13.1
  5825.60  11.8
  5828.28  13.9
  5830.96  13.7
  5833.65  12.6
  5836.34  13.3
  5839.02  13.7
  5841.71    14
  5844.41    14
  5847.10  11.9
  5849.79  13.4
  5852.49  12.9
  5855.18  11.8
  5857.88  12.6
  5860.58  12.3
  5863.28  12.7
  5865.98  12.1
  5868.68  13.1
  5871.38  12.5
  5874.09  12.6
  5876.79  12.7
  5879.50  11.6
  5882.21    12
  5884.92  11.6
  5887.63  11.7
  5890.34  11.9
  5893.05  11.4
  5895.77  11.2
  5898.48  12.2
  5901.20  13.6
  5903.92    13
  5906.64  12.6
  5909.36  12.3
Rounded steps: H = 6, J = 4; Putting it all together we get 0.67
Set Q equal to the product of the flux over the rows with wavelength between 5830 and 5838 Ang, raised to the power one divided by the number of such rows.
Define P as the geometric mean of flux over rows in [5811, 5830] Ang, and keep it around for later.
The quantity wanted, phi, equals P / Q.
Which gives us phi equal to 0.98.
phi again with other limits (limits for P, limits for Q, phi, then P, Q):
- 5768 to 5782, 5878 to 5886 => 1.08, 12.7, 11.73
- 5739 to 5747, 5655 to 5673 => 1.01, 12.9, 12.86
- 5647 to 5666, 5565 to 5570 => 0.95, 12.2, 12.89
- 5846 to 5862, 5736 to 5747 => 0.98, 12.5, 12.67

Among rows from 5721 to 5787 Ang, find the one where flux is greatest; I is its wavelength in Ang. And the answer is 5724.54 Ang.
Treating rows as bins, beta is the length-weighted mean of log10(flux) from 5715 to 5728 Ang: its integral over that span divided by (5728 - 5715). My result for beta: 1.12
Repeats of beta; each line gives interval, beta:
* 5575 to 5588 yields 1.13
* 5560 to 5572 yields 1.10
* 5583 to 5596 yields 1.14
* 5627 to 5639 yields 1.11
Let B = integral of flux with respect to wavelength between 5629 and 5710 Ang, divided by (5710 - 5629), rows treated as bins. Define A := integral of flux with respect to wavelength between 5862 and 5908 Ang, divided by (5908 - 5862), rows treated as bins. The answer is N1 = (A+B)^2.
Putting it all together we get 620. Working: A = 12.3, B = 12.63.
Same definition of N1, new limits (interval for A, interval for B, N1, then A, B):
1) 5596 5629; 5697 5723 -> 623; 12.2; 12.73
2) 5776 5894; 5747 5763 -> 655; 12.7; 12.92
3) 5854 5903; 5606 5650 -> 617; 12.2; 12.64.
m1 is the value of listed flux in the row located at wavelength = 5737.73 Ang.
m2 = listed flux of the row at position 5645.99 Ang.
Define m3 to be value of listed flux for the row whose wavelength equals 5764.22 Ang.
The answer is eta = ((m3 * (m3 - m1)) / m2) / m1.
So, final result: 0.01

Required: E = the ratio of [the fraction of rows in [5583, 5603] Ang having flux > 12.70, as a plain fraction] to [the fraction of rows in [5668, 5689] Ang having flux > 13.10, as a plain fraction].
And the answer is 7.0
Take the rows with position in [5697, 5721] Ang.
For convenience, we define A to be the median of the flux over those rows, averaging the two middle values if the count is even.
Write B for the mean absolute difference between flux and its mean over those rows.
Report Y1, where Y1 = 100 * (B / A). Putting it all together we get 4.9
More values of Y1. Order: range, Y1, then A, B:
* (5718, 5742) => 3.8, 12.8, 0.49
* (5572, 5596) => 4.5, 13.6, 0.61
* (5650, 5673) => 4.9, 12.5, 0.62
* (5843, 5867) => 4.4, 12.6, 0.55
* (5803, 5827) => 6.8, 13.1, 0.89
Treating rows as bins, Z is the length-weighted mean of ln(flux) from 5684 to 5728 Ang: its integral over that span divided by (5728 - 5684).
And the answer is 2.53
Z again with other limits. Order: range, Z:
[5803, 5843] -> 2.58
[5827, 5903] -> 2.53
